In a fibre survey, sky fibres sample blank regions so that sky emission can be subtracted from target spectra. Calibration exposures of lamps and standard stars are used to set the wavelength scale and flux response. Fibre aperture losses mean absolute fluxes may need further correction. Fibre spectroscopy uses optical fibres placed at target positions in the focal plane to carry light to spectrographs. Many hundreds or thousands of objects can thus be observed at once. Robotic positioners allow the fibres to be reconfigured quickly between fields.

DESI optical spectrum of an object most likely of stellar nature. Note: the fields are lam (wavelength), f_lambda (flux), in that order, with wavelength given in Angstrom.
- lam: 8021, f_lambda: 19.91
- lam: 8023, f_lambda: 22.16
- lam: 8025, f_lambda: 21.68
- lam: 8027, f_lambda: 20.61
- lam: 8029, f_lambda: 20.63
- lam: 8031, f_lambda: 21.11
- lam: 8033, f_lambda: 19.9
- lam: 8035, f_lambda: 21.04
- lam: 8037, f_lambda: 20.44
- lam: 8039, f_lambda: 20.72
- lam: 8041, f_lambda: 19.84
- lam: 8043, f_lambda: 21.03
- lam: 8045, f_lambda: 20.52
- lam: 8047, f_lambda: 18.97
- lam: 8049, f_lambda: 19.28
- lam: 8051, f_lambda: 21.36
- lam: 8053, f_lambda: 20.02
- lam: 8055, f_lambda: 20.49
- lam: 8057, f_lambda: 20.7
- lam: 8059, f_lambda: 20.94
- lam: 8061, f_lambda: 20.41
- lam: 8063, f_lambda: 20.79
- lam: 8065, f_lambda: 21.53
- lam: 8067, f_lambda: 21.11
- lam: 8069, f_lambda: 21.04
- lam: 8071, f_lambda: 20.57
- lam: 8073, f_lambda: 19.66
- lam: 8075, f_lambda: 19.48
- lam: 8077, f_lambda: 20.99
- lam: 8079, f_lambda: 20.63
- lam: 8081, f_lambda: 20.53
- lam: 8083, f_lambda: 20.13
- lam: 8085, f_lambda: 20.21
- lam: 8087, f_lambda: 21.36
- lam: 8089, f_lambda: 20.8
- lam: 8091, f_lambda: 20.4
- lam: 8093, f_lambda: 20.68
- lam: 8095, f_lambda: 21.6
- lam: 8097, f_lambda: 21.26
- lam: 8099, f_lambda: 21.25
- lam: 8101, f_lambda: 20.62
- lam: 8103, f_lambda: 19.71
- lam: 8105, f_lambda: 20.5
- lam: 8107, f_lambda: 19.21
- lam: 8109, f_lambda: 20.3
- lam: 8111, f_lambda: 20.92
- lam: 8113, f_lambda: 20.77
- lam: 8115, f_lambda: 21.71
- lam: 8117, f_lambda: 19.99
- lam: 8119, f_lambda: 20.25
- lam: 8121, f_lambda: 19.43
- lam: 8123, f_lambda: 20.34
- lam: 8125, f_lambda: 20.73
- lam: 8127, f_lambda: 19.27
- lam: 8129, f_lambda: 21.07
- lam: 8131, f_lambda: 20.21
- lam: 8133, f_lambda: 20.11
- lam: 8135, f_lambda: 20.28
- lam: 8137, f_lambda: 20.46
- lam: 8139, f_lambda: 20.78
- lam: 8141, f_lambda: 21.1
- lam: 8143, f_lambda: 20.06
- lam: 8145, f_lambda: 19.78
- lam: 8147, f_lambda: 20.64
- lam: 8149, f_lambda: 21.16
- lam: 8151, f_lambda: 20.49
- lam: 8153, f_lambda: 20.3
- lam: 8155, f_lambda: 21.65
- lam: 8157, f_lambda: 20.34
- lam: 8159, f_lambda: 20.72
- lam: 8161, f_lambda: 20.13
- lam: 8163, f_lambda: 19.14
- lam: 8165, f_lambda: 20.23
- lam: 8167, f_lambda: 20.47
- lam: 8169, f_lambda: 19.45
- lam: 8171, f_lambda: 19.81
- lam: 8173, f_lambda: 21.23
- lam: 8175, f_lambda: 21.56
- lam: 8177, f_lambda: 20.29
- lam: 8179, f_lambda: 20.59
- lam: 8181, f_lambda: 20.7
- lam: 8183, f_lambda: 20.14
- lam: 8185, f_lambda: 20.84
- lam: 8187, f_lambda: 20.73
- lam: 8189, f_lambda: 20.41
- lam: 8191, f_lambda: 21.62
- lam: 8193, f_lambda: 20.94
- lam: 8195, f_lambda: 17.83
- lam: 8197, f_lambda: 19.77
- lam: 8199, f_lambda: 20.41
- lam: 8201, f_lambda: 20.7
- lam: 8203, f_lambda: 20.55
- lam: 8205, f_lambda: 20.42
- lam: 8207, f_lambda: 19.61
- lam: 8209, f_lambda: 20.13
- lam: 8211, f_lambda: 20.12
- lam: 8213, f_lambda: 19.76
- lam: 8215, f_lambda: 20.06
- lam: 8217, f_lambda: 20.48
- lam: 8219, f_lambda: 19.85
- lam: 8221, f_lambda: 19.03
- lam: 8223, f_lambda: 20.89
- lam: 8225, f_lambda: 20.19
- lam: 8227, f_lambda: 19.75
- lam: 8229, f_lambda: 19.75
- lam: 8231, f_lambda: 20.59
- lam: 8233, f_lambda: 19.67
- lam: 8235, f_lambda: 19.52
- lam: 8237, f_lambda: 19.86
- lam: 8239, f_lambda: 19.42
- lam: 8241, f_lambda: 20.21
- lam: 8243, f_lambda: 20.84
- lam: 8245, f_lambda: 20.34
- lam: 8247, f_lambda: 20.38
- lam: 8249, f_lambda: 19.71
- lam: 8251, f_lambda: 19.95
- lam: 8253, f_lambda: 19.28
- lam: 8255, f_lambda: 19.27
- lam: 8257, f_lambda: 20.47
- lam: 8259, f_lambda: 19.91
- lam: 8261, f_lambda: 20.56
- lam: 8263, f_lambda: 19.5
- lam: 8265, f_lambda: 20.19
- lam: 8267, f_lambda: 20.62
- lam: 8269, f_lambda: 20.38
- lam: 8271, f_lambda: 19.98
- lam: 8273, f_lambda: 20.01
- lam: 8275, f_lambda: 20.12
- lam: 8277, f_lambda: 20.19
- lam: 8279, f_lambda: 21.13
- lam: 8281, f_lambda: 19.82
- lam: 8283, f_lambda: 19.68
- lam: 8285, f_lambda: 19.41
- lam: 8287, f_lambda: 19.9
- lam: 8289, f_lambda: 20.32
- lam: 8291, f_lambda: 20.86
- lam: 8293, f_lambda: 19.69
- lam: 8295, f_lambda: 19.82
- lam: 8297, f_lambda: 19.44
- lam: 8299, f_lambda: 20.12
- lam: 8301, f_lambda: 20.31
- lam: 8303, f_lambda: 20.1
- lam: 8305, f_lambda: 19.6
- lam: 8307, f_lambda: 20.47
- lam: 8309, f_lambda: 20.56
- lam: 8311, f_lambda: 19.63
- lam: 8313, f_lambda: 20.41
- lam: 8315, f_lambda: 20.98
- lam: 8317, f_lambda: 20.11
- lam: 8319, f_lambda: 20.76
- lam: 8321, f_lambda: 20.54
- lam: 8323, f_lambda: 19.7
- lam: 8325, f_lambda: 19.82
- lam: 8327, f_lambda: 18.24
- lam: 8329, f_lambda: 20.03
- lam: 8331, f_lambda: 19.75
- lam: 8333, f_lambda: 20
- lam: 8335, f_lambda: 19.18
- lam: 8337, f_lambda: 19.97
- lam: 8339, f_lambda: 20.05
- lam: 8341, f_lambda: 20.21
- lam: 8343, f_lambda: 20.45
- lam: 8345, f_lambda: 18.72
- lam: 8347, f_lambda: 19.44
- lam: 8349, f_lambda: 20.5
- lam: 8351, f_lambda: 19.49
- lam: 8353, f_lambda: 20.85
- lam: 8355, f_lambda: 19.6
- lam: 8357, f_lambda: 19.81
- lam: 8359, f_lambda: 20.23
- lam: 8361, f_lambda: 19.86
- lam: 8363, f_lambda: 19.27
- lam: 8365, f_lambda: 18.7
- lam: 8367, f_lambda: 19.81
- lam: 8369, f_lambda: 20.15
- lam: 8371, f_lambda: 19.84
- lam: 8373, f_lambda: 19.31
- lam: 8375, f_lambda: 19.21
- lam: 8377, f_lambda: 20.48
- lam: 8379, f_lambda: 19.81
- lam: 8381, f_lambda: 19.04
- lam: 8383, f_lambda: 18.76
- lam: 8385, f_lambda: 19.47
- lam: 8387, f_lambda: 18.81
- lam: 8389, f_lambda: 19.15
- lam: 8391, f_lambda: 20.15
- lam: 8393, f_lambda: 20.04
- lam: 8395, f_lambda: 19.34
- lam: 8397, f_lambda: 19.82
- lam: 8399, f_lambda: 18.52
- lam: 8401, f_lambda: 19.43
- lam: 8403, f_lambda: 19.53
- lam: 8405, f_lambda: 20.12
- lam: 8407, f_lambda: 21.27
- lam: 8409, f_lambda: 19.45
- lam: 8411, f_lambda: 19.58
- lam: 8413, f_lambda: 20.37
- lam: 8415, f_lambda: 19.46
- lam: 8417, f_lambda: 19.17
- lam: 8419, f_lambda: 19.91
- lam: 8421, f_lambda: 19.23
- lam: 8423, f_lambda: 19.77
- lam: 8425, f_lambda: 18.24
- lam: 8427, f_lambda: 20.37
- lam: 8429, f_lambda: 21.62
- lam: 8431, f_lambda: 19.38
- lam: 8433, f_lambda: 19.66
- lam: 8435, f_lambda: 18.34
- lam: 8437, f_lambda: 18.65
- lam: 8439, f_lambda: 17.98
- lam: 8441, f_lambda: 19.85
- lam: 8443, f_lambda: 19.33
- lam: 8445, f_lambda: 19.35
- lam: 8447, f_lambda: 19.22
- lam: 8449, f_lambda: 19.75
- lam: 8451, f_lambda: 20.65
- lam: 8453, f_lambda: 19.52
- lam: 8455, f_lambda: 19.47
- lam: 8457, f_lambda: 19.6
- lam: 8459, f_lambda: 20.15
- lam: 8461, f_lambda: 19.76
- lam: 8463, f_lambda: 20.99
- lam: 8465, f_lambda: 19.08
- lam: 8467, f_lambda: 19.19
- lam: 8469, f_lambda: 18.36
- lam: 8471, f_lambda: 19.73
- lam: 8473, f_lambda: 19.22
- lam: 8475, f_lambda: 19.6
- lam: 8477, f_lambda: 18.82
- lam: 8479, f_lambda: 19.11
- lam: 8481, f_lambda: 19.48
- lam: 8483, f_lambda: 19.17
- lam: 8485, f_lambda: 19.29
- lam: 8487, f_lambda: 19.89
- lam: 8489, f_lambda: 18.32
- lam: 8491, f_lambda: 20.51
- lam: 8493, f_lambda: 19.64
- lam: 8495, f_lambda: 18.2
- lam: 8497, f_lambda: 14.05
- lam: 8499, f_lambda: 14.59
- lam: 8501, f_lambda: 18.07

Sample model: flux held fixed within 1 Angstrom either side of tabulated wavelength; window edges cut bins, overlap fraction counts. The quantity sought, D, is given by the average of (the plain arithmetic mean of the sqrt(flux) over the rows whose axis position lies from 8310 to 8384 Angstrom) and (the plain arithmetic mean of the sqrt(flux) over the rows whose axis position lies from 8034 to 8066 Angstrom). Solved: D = 4.49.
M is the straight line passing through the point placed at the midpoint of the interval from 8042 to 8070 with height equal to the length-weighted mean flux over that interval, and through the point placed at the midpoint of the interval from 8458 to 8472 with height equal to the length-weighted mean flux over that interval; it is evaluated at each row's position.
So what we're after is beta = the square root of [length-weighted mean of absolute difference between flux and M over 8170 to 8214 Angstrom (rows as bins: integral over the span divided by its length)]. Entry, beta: 0.74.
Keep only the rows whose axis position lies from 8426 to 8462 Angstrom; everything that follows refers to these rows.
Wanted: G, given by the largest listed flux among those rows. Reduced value 21.62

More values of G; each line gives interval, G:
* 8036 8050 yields 21.03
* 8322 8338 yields 20.03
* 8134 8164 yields 21.65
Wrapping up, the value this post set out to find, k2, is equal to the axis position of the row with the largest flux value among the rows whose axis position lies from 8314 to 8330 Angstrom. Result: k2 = 8315 Angstrom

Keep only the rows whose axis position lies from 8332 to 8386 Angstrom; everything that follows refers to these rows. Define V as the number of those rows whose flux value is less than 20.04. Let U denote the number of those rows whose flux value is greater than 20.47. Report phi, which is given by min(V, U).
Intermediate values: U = 3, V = 19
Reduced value 3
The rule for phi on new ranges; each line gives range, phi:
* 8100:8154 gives 6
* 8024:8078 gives 7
